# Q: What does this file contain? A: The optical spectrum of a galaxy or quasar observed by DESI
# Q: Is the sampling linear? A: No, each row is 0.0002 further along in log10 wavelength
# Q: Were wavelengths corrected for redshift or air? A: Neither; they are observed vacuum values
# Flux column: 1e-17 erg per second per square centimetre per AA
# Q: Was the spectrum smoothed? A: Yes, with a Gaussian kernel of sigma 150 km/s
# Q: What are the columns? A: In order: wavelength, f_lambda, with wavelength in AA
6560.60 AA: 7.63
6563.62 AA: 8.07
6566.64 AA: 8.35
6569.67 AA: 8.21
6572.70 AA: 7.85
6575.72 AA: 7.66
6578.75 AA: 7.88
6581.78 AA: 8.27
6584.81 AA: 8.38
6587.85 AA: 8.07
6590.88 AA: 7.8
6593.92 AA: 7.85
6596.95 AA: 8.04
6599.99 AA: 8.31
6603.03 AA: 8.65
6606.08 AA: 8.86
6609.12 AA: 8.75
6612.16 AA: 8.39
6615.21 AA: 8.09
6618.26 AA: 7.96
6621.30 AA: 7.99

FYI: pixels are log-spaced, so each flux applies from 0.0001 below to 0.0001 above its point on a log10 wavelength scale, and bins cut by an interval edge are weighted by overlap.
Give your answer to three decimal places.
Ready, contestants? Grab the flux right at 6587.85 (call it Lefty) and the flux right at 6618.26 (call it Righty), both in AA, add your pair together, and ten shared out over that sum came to 0.624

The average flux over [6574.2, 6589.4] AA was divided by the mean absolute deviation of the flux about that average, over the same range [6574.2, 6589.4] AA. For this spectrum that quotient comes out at 35.7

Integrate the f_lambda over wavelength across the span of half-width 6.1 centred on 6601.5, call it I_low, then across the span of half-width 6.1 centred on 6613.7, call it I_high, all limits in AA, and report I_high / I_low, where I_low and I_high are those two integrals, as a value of 0.98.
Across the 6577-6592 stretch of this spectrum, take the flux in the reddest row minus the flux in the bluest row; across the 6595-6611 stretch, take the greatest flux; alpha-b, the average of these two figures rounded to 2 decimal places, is 4.39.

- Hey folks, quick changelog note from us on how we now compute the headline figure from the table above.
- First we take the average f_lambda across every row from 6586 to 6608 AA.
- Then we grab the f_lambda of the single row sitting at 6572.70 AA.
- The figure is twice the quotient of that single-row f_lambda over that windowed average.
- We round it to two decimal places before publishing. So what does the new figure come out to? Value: 1.91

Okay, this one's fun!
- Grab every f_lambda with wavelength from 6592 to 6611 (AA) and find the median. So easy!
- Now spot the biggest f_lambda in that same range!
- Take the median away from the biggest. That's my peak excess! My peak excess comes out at 0.38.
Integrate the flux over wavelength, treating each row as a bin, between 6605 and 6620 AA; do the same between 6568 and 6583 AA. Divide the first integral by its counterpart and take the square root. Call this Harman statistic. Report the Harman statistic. 1.03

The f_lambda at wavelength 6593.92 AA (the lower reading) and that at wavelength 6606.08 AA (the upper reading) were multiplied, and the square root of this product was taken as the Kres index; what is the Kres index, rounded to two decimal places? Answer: 8.34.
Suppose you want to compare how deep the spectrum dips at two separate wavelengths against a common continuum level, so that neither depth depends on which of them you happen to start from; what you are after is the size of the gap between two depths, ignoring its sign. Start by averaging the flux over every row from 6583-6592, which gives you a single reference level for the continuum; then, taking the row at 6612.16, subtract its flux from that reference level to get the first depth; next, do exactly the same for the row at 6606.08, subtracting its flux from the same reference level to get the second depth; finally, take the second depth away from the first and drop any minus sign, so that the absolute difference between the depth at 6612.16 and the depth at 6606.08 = 0.47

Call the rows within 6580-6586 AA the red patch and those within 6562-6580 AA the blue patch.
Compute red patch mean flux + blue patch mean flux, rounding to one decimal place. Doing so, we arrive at 16.3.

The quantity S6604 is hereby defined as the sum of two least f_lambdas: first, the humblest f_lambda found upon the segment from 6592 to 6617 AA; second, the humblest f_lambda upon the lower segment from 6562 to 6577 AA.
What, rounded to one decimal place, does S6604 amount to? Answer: 15.5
